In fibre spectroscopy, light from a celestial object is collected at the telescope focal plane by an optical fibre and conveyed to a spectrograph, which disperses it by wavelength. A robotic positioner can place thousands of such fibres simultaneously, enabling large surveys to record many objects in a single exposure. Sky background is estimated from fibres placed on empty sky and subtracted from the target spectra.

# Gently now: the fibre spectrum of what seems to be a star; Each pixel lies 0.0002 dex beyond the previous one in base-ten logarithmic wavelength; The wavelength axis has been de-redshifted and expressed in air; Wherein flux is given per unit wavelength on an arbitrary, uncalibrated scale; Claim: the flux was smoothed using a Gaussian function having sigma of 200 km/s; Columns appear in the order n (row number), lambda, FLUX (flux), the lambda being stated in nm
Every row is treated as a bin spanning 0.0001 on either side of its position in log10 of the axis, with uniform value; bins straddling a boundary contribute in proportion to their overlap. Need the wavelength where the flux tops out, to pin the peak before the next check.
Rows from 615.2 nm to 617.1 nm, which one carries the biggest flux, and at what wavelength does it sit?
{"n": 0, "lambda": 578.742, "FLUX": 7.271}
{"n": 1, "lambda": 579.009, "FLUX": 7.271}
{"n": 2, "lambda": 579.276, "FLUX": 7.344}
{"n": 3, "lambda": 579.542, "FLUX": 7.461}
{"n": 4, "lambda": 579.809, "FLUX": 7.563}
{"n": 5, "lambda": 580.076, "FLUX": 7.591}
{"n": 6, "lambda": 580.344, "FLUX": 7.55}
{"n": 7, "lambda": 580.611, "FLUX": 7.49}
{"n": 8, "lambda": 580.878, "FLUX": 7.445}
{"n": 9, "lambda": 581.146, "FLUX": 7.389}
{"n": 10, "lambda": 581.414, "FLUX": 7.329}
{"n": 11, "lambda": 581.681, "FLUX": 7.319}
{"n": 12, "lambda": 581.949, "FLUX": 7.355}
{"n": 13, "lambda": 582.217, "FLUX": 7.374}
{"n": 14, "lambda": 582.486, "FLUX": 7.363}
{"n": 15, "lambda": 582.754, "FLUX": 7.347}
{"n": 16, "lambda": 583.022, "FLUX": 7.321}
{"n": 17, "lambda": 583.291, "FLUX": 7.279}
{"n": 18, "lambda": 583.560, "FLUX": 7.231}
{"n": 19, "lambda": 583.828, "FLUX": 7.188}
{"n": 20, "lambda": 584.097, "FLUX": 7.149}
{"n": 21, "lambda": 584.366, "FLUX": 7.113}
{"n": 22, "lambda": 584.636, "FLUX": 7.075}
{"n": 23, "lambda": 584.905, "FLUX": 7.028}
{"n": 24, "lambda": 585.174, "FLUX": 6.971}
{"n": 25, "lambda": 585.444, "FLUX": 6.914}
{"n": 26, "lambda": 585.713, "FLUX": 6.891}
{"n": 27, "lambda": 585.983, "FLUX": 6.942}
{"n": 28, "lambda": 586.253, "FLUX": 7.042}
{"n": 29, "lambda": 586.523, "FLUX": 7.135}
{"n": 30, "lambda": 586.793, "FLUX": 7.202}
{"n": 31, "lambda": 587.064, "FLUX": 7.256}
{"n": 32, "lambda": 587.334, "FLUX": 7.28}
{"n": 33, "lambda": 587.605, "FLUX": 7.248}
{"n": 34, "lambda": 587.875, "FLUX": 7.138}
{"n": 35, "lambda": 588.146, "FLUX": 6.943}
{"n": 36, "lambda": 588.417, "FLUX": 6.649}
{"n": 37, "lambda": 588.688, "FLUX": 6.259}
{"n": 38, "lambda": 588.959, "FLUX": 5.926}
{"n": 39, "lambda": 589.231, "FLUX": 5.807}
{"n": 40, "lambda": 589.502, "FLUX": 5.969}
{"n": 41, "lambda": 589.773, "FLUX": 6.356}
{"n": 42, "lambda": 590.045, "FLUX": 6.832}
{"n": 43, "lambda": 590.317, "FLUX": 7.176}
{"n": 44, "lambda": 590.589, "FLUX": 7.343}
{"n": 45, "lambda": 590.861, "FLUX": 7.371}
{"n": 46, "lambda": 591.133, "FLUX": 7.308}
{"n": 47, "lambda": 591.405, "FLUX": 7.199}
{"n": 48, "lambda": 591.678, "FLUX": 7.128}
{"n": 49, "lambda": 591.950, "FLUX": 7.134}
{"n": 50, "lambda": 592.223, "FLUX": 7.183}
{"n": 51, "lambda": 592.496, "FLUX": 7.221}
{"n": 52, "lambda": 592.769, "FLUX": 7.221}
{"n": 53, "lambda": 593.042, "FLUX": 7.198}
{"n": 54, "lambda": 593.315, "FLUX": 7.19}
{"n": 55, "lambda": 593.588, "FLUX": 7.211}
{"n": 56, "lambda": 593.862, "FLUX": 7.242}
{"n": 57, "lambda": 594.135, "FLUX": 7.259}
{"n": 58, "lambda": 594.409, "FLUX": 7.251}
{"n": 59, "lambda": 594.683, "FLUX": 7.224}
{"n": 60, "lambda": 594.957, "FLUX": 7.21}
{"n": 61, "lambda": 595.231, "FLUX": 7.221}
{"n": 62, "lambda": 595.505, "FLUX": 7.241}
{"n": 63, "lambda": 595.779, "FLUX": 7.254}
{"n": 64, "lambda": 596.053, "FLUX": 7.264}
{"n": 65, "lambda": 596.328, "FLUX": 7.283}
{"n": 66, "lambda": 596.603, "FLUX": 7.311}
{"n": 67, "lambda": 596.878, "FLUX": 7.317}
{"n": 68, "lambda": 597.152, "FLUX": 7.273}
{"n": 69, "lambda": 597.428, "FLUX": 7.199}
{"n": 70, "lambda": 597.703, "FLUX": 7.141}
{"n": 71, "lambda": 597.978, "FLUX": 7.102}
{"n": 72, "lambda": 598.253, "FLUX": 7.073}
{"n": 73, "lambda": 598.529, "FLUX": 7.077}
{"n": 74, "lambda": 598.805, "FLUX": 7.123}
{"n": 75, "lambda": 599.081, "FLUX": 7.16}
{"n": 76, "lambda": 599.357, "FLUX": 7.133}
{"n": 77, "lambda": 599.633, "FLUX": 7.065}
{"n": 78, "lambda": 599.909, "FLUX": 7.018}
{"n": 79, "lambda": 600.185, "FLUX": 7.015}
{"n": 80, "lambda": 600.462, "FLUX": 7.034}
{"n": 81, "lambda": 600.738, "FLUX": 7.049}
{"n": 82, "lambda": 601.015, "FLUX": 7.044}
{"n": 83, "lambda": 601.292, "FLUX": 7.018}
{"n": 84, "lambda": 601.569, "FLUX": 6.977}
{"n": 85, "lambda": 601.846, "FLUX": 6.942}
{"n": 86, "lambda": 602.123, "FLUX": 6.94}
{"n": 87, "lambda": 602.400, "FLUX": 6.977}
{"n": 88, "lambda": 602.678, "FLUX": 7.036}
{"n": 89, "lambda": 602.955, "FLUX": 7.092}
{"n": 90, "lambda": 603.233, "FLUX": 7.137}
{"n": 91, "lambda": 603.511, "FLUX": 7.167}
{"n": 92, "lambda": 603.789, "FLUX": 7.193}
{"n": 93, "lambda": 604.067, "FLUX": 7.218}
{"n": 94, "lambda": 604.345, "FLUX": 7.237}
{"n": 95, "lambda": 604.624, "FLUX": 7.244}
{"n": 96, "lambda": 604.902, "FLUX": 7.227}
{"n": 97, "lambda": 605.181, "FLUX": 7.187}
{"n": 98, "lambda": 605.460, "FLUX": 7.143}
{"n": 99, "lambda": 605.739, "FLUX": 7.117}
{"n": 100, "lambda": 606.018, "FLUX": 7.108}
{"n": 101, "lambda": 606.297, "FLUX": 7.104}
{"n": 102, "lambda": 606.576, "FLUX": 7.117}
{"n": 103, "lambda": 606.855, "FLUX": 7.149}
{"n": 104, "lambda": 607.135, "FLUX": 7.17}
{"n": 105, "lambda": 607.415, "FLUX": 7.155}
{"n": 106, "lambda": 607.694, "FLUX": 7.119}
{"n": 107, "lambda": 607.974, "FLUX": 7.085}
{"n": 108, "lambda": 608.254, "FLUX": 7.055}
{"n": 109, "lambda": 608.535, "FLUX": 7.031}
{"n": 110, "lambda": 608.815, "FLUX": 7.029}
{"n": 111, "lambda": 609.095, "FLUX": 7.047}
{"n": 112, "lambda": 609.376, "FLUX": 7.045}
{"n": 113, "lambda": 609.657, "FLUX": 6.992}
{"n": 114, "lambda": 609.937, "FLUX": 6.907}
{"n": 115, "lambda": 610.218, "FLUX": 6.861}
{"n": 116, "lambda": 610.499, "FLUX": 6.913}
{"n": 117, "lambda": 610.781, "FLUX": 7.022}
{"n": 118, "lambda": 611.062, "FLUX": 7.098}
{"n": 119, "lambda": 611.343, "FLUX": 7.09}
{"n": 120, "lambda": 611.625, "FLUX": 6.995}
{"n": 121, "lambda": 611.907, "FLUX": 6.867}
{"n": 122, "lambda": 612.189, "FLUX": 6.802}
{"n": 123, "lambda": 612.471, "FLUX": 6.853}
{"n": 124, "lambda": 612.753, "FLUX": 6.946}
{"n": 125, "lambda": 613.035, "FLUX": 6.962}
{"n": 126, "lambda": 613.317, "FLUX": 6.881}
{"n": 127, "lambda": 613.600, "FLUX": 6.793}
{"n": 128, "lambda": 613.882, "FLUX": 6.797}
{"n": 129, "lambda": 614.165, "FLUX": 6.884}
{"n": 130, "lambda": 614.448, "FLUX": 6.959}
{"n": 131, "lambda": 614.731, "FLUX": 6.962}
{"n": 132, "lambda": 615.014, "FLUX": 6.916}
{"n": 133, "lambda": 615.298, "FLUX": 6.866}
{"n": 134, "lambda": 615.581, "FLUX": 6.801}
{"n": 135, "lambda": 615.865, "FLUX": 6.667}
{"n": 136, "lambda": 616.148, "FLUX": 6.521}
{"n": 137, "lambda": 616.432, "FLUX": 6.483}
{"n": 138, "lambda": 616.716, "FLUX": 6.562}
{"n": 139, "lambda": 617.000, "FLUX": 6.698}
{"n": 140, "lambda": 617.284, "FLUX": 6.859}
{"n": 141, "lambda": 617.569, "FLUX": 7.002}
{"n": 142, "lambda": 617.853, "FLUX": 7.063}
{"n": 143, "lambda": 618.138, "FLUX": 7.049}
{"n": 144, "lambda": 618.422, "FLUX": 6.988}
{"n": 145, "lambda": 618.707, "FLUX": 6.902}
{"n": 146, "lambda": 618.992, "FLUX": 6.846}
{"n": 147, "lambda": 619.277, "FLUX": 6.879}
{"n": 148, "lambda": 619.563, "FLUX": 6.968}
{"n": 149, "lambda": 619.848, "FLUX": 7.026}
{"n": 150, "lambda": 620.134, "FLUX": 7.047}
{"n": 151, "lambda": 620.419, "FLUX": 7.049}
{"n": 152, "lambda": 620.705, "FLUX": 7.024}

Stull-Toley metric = 615.298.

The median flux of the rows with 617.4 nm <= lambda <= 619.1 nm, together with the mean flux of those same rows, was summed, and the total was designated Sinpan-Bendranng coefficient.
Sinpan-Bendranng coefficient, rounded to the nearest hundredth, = 13.97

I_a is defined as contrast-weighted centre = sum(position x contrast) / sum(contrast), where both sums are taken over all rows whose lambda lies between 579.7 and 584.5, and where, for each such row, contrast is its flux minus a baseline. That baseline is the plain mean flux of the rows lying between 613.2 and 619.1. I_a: 581.75 nm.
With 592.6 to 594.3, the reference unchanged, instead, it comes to 593.47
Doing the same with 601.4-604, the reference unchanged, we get 602.97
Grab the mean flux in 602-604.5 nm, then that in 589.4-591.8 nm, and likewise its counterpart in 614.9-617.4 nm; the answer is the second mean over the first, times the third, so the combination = 6.6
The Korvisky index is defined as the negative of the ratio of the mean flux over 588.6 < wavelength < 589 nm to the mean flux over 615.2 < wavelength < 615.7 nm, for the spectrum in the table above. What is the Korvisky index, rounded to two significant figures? -0.89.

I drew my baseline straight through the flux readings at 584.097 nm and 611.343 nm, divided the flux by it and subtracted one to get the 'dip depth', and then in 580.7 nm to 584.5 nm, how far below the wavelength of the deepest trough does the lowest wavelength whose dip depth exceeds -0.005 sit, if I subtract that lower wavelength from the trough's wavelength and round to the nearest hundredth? 3.49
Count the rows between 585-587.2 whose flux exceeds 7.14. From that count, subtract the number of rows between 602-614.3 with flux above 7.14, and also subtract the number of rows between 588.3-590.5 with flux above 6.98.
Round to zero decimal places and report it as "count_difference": -10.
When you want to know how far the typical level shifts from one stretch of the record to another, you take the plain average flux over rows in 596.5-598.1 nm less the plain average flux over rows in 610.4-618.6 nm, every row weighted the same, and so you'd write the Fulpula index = 0.35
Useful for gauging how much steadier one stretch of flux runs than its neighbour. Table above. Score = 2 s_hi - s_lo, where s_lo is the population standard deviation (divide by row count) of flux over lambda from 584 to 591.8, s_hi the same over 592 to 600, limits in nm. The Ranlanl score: -0.279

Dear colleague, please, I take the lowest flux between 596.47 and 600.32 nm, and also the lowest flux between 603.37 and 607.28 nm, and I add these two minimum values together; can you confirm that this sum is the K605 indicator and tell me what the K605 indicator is 14.1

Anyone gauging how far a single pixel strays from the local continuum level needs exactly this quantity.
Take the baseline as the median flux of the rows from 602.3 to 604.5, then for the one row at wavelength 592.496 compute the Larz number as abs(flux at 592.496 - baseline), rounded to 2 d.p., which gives 0.07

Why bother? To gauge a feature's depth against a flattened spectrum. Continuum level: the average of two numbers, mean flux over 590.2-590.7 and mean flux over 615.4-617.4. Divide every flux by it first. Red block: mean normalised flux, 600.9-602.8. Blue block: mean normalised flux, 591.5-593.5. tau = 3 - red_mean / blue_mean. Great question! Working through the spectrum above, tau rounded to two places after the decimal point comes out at 2.03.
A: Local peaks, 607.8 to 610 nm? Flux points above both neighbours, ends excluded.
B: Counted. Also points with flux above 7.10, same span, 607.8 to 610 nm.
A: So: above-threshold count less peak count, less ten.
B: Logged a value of -11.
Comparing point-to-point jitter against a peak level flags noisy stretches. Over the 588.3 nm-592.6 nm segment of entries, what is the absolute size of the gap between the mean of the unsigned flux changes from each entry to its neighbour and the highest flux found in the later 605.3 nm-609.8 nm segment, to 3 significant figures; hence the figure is 6.99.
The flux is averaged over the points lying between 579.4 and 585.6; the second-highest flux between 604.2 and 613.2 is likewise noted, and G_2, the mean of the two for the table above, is 7.27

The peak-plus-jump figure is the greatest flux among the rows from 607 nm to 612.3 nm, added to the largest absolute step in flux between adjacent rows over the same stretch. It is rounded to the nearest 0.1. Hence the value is 7.3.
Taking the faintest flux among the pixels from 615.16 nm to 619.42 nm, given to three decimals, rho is 6.483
